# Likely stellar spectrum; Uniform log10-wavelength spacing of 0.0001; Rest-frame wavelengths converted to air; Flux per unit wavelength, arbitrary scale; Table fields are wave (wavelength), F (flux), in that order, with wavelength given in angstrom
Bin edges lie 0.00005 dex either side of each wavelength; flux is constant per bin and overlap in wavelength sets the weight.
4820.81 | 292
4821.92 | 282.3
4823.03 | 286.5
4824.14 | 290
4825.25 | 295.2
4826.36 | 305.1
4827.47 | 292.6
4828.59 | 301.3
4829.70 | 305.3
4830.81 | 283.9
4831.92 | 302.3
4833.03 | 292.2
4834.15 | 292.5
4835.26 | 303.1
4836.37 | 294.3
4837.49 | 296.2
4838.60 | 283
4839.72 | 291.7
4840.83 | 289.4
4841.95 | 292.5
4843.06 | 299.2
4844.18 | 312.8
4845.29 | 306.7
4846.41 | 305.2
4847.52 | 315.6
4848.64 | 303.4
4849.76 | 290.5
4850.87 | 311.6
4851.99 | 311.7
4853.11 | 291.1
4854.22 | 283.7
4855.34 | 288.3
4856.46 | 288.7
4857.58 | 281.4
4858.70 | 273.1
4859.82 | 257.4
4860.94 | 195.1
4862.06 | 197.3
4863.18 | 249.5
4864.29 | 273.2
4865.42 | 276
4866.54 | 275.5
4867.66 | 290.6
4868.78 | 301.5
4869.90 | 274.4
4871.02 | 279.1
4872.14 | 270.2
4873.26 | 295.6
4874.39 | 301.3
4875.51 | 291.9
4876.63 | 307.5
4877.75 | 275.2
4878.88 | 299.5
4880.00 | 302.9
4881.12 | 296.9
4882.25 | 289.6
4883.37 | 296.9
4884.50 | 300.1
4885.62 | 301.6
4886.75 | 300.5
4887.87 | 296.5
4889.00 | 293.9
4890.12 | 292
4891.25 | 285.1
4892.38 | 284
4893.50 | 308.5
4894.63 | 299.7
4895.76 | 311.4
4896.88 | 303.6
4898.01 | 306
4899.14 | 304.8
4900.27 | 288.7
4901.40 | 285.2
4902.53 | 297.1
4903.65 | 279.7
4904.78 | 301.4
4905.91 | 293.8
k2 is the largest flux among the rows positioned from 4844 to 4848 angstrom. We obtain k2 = 315.6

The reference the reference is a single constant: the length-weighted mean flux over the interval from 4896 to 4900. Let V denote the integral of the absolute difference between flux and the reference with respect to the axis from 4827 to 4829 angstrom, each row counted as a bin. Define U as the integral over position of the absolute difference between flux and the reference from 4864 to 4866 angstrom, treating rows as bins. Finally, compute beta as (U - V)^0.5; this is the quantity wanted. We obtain 6.6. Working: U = 59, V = 15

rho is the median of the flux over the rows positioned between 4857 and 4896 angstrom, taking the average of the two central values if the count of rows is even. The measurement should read 292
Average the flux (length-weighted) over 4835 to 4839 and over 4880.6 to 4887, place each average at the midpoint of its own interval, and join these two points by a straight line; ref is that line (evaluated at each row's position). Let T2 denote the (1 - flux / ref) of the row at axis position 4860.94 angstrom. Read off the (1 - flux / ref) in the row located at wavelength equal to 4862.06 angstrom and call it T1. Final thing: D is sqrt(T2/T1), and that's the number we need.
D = 1.0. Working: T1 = 0.33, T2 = 0.34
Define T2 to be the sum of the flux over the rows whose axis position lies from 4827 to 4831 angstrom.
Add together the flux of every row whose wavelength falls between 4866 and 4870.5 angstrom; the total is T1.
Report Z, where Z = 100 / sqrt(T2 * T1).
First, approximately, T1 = 1142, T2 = 1183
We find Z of 0.0860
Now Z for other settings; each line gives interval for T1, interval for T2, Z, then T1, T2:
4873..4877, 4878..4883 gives 0.0839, 1196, 1189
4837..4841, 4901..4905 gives 0.0861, 1160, 1163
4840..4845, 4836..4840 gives 0.0848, 1194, 1165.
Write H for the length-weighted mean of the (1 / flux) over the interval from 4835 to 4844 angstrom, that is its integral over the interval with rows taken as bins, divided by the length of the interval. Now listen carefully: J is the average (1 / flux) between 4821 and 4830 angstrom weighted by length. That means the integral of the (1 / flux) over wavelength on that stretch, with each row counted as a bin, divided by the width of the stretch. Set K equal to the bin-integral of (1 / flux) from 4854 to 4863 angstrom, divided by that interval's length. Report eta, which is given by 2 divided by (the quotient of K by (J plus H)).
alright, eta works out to 3.4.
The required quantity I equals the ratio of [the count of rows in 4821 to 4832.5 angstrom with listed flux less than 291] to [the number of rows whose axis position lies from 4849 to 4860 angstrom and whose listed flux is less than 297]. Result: 0.50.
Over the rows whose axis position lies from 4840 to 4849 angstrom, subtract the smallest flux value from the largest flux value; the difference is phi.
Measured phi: 26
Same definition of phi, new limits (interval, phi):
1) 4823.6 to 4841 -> 22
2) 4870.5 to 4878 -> 37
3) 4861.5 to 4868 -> 93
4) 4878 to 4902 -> 27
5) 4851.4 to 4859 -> 39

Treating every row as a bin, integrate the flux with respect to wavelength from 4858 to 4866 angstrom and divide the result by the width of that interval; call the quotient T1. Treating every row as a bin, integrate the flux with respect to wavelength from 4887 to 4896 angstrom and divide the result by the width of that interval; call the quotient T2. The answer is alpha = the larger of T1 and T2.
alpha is 296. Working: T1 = 247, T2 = 296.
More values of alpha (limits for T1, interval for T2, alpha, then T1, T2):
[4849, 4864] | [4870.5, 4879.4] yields 290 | 271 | 290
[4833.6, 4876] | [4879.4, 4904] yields 297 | 285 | 297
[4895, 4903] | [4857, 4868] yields 299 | 299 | 256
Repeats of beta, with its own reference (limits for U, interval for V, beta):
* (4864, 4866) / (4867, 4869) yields 6.2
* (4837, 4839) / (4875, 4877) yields 3.5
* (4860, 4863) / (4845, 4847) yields 16.6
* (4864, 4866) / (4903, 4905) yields 5.3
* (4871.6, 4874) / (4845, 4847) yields 6.6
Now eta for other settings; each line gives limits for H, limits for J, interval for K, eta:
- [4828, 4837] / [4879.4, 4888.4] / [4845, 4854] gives 4.1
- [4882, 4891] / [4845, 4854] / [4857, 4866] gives 3.3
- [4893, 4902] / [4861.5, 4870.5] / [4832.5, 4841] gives 4.2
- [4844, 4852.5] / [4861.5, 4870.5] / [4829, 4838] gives 4.2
